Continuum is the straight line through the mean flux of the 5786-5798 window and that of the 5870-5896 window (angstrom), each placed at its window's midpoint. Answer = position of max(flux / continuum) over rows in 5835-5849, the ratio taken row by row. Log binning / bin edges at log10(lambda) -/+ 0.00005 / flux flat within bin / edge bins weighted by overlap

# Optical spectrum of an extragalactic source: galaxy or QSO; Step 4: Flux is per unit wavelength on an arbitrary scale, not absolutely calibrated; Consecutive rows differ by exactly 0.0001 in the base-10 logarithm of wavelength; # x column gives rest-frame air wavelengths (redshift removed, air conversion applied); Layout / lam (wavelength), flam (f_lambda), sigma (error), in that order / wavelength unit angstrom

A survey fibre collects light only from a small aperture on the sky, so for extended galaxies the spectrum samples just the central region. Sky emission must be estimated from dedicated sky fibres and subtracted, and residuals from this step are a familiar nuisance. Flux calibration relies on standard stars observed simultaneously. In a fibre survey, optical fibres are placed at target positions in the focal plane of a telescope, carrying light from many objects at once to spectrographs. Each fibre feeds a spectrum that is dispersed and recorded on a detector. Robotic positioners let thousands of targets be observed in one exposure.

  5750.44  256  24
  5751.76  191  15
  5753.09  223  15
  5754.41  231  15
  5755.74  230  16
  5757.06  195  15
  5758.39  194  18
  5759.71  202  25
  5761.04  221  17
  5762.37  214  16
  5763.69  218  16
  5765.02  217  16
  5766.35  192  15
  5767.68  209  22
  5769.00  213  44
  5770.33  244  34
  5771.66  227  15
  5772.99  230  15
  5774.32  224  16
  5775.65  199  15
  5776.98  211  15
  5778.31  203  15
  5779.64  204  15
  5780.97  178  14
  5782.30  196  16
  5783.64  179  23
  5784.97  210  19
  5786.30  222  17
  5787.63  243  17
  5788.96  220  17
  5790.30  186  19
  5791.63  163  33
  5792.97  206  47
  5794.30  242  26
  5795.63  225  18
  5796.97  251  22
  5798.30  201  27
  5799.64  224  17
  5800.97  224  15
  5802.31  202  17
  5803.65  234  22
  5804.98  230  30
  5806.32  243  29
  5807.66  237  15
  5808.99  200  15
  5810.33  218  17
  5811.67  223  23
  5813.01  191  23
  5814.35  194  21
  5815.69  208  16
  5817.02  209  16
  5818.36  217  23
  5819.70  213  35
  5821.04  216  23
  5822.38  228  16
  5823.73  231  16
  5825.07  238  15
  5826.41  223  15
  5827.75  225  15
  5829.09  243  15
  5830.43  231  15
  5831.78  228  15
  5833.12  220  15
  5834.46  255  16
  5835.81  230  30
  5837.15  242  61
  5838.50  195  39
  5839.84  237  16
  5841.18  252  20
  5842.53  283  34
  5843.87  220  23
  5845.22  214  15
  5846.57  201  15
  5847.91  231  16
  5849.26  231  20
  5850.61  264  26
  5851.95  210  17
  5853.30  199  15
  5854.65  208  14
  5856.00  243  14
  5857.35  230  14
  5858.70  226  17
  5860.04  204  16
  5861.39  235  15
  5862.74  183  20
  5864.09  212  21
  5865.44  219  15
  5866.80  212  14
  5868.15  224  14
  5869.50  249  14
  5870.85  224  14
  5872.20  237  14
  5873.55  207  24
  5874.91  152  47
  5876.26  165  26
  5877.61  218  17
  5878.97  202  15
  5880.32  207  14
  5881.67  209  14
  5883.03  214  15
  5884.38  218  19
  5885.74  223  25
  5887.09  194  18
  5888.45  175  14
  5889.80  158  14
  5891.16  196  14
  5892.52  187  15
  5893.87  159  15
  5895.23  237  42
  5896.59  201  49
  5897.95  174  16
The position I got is 5842.53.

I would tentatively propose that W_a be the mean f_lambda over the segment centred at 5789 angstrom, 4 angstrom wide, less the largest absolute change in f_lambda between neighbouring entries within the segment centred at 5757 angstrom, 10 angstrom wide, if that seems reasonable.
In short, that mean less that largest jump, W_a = 181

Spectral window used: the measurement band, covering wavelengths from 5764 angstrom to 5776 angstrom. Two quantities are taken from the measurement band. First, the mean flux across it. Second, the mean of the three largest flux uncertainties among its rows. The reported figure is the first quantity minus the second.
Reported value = 184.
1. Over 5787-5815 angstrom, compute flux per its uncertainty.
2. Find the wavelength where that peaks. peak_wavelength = 5807.66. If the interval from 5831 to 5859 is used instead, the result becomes 5856.00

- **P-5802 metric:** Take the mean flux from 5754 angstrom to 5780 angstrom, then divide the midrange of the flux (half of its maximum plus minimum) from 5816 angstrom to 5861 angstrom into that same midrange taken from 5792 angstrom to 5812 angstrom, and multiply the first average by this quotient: 202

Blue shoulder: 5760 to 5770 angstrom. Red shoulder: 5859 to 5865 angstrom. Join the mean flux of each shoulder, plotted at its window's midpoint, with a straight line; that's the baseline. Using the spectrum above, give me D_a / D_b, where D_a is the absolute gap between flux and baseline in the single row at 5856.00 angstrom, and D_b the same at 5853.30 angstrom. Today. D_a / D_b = 3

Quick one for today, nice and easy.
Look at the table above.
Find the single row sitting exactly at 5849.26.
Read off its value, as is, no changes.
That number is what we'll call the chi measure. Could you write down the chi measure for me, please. 231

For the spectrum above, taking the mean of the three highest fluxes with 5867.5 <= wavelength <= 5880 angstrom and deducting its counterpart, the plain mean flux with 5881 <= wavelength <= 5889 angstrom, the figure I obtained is 31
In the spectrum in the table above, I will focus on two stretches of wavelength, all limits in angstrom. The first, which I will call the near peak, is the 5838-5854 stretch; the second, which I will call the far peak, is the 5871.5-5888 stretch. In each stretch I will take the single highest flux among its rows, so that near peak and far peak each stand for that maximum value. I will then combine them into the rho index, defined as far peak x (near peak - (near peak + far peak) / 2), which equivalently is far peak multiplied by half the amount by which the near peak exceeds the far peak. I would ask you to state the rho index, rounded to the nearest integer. 5451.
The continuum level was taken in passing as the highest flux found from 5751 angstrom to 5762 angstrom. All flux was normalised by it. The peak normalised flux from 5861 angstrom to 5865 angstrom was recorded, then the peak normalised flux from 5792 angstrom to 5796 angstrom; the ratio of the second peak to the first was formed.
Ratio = 1.03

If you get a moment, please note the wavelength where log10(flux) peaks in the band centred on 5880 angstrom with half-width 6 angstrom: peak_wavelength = 5885.74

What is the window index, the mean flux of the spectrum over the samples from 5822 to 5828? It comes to 229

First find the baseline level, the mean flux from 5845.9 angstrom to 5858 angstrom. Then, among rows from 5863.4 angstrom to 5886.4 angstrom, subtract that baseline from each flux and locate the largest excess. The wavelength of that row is 5869.50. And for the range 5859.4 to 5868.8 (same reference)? 5861.39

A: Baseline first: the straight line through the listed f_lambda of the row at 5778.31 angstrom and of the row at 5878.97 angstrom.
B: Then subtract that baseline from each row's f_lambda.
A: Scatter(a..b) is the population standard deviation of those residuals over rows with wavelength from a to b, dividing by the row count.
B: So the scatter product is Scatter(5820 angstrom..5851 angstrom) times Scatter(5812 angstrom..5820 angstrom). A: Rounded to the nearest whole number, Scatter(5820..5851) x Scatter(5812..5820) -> 181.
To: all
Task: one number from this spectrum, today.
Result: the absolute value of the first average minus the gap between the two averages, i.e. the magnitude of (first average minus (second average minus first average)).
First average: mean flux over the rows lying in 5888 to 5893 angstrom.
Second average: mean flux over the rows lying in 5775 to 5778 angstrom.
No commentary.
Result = 153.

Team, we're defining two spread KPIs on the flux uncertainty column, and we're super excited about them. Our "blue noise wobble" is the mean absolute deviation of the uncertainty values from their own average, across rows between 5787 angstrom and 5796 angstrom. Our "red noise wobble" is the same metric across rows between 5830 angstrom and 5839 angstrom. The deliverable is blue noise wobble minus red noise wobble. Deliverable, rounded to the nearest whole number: -5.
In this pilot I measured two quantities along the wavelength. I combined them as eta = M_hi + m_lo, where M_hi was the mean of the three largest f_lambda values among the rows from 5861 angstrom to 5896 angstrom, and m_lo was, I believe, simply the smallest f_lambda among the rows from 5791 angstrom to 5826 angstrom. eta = 404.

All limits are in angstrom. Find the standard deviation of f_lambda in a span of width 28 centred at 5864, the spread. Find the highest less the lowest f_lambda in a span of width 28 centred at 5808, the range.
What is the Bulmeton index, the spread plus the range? 86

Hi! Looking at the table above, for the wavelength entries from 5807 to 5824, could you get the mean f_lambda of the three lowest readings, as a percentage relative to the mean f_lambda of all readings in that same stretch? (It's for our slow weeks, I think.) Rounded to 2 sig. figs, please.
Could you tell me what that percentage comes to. 91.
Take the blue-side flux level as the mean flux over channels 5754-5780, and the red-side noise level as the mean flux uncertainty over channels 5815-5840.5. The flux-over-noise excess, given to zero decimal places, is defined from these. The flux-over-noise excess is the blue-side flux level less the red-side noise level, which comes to 192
